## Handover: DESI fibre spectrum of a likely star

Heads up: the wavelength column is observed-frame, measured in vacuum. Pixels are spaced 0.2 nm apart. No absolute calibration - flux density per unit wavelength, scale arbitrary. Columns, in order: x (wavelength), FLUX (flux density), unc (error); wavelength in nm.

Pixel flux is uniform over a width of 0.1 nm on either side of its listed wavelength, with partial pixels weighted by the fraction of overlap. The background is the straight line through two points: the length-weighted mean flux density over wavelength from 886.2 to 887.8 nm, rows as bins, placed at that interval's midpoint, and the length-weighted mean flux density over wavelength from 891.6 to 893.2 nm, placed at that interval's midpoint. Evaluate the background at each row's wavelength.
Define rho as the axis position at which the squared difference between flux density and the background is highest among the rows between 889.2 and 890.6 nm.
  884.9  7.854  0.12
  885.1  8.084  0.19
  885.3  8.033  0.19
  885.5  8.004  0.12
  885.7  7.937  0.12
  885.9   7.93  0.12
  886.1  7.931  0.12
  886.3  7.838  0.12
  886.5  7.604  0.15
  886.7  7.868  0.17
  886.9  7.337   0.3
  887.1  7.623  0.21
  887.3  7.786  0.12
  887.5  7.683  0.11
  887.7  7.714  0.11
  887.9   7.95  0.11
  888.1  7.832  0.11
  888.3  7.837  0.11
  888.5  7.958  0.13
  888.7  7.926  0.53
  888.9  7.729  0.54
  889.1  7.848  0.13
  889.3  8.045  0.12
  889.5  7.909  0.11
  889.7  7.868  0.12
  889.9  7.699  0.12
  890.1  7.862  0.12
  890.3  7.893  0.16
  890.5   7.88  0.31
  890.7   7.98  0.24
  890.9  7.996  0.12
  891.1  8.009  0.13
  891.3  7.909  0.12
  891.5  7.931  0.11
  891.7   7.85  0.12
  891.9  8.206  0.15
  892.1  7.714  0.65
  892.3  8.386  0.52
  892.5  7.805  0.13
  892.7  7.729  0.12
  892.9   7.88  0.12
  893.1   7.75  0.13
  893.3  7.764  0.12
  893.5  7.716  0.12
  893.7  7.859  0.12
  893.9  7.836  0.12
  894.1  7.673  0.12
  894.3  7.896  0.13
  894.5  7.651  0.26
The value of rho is 889.3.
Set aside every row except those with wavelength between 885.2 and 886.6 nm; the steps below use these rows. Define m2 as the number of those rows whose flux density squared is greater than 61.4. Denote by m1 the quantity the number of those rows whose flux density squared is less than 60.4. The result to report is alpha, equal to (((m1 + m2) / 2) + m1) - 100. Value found -95.5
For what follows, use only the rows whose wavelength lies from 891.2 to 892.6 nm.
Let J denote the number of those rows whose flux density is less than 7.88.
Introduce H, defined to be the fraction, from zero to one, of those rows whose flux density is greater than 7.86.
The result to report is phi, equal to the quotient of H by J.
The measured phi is 0.19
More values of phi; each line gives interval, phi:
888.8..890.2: 0.11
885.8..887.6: 0.05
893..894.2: 0.00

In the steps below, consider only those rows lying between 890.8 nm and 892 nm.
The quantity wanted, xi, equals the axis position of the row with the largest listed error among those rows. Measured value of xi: 891.9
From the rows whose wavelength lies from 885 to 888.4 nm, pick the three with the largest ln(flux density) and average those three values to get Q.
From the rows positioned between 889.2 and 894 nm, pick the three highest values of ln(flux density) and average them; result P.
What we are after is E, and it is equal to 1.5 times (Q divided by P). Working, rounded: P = 2.105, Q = 2.08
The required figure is 1.49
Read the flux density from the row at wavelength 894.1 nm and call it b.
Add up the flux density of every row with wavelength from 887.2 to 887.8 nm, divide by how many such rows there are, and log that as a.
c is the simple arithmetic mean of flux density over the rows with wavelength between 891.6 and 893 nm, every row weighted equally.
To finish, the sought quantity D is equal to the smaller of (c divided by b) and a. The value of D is 1.03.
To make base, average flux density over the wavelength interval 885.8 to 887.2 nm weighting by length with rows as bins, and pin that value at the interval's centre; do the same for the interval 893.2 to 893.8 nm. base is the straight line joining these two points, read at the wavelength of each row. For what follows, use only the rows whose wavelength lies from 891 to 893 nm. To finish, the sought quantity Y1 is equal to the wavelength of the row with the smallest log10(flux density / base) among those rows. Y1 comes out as 892.1 nm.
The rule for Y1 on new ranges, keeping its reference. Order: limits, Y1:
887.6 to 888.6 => 887.7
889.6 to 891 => 889.9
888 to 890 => 889.9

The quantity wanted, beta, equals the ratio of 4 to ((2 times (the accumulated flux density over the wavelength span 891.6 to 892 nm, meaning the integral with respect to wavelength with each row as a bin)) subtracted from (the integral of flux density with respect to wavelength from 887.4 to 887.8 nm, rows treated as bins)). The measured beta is -1.20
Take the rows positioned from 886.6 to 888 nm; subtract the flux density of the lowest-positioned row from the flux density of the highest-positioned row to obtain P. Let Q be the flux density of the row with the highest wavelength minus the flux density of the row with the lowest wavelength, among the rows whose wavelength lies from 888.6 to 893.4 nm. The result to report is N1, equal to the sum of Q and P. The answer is -0.1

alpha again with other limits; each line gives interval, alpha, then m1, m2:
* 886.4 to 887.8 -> -92.0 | 5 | 1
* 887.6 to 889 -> -95.0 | 2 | 4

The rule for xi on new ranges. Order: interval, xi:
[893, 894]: 893.1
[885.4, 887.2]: 886.9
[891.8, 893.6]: 892.1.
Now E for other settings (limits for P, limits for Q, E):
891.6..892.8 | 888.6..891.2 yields 1.49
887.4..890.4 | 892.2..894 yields 1.50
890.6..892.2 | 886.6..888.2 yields 1.48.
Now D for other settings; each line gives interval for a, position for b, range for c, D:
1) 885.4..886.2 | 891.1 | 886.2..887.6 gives 0.96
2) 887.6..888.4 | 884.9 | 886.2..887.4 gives 0.98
